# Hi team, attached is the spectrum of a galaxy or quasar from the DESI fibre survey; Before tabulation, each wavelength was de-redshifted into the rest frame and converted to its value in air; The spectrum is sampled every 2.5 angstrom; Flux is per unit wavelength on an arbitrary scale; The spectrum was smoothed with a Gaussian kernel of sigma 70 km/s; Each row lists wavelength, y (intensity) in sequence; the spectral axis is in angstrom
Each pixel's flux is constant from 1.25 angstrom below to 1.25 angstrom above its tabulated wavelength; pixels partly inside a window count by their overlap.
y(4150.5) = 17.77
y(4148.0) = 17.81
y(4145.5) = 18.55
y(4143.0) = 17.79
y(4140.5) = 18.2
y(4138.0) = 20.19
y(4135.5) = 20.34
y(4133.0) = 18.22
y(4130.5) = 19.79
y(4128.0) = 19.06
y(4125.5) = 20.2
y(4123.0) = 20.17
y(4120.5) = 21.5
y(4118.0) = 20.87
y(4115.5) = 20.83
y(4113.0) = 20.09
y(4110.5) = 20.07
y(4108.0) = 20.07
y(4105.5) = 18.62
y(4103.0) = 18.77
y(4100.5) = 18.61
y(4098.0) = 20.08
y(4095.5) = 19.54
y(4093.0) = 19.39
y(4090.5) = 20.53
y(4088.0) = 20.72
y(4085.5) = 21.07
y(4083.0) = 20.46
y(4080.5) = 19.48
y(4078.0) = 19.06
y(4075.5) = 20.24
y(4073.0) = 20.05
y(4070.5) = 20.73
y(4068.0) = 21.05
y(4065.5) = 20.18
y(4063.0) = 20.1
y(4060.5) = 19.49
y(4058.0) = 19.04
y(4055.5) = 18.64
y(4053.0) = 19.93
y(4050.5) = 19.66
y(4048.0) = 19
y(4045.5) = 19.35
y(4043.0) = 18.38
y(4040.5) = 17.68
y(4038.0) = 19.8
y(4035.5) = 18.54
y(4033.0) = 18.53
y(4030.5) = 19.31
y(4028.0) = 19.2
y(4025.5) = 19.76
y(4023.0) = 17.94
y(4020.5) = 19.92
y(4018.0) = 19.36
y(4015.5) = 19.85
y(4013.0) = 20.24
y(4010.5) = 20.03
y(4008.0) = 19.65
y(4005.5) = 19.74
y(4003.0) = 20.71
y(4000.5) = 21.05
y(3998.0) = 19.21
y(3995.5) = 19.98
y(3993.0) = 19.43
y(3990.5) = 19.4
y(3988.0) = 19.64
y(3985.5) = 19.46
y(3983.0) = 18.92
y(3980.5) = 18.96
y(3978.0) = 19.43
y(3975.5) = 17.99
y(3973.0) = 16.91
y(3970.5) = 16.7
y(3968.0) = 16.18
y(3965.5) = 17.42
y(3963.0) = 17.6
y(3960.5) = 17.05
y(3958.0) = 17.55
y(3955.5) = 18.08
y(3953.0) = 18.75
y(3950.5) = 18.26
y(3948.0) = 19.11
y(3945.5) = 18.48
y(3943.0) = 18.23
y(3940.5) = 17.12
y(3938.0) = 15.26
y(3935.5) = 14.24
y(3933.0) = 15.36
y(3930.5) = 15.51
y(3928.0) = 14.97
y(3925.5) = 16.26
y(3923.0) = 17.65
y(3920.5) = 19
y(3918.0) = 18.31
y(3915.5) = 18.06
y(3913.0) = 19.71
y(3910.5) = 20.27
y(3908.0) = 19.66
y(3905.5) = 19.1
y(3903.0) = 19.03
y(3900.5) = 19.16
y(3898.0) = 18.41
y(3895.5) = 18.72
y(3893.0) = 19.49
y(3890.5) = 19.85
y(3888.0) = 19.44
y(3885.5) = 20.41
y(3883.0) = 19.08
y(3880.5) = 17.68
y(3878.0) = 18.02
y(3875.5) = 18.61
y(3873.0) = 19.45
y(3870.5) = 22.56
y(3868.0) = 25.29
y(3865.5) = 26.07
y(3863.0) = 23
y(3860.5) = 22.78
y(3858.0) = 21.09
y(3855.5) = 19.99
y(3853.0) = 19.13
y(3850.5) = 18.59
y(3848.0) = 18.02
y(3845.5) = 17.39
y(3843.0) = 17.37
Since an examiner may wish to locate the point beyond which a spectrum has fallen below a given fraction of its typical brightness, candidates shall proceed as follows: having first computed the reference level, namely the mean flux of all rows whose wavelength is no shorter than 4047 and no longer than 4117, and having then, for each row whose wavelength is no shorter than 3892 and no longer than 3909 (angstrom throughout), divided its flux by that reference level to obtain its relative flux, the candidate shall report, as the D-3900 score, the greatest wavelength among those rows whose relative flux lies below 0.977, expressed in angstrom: 3905.5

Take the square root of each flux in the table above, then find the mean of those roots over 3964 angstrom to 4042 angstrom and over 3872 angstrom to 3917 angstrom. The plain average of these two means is 4.37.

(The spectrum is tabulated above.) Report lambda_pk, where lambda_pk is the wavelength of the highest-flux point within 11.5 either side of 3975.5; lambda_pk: 3985.5 angstrom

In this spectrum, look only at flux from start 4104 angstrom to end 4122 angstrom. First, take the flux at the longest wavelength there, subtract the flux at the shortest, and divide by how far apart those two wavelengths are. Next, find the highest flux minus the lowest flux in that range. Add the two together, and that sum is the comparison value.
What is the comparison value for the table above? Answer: 3.1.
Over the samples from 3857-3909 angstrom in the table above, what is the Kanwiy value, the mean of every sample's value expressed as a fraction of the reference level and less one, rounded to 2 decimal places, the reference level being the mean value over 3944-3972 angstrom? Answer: 0.15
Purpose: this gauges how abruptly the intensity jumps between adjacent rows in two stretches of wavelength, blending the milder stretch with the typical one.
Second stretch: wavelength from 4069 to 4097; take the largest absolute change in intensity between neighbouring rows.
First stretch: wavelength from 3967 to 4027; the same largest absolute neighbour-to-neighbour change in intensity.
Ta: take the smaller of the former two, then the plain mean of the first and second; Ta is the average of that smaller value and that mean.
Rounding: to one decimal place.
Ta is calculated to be 1.4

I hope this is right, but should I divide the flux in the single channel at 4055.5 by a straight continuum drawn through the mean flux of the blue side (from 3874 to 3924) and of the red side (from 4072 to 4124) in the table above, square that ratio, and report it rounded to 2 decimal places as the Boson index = 0.89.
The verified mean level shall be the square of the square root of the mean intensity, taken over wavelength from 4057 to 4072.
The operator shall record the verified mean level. 20.1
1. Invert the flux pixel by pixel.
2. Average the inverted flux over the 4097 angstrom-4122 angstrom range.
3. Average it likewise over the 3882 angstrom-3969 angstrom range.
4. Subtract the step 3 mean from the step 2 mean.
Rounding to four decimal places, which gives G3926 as -0.0057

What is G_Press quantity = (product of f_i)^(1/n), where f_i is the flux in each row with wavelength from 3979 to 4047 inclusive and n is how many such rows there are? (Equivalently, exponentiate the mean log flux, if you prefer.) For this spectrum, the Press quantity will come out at 19.4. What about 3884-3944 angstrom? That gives 18.0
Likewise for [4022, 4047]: 18.8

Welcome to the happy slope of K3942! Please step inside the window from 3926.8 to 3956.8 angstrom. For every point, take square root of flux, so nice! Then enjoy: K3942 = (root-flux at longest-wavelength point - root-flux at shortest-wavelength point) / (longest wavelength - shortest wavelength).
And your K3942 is 0.014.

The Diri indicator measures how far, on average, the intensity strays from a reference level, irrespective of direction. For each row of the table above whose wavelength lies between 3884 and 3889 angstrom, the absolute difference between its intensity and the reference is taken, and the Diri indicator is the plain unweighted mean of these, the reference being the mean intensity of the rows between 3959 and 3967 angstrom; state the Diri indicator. 2.6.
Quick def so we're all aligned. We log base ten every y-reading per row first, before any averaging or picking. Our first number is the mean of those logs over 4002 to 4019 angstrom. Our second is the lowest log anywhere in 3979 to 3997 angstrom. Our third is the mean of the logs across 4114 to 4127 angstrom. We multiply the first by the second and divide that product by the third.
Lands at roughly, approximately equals 1.26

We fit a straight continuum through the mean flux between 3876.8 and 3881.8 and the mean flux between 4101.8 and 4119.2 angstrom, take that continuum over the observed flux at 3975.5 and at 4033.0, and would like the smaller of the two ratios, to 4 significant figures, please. 1.037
